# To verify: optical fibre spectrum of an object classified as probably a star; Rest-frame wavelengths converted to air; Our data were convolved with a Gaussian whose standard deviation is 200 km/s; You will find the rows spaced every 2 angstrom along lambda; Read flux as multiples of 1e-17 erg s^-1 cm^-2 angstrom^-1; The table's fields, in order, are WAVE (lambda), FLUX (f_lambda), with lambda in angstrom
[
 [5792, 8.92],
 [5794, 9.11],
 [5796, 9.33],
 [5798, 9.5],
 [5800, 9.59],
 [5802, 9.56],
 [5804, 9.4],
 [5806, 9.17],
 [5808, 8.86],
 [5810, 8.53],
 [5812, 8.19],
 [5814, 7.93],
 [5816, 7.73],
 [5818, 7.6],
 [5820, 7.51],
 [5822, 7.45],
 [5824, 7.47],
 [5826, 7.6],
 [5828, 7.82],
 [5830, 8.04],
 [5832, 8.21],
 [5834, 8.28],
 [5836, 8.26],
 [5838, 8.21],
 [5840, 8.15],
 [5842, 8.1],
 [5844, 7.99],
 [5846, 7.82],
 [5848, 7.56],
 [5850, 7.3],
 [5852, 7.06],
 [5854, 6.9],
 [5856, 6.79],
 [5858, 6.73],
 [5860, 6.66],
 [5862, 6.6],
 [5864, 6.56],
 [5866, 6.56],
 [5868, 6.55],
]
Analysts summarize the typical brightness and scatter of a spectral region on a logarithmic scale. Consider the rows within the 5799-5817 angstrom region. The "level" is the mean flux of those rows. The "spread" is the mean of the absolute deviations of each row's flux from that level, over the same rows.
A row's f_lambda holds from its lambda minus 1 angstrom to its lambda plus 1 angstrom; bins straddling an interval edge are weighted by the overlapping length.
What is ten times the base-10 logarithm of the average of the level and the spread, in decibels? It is 6.7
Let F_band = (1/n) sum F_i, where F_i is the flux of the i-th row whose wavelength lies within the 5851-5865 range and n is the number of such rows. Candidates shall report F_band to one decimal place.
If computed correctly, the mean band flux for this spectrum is 6.8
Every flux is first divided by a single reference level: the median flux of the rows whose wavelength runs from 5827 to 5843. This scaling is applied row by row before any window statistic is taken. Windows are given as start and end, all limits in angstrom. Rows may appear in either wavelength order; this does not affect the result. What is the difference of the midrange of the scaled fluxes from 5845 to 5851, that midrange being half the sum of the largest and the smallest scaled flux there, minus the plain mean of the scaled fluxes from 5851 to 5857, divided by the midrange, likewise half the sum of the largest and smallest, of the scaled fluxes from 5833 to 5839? 0.08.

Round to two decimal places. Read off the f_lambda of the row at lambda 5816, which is 7.73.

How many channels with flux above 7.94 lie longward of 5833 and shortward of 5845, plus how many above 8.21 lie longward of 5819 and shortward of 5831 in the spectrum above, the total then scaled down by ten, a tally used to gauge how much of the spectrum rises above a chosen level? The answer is 0.60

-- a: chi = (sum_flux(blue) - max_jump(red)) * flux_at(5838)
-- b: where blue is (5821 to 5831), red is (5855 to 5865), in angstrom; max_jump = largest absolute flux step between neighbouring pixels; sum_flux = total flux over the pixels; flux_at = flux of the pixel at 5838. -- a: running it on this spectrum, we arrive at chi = 315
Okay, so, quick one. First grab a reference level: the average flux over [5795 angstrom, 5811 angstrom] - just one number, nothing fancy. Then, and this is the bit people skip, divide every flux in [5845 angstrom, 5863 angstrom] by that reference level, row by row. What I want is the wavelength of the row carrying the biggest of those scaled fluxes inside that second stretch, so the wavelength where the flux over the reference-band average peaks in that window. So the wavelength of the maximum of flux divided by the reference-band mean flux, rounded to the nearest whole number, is 5846 angstrom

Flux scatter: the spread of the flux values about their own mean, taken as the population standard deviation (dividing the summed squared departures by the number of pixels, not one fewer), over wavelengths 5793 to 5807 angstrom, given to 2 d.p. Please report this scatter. 0.17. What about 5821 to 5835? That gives 0.32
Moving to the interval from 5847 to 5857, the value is 0.28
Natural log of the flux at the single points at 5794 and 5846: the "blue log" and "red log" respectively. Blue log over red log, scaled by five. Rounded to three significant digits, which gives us 5.37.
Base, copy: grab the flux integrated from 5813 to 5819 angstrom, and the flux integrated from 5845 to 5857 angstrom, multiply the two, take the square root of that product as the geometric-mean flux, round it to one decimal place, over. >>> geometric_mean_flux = 63.6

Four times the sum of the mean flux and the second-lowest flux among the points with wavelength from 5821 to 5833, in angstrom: 61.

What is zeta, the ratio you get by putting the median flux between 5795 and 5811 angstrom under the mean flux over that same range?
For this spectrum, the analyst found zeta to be 0.987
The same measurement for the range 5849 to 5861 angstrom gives 1.009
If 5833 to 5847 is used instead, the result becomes 0.996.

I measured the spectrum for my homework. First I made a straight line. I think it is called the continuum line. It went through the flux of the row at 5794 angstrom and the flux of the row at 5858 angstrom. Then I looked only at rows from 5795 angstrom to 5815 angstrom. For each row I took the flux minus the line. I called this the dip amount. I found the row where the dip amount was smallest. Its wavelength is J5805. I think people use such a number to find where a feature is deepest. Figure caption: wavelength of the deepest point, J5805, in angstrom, 5814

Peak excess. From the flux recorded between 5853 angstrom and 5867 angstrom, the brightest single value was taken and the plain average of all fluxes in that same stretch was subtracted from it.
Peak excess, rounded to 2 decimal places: 0.21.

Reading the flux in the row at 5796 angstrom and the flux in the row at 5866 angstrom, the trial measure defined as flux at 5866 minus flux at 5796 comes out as -2.8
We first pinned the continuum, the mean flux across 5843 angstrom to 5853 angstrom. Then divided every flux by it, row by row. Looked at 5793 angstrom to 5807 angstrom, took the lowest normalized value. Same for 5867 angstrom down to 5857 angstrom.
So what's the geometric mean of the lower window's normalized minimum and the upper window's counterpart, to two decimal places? 1.02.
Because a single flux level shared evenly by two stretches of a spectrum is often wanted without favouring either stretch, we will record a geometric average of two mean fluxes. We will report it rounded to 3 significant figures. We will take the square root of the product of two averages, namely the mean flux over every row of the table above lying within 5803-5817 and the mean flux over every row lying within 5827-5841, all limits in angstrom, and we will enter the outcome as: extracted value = 8.34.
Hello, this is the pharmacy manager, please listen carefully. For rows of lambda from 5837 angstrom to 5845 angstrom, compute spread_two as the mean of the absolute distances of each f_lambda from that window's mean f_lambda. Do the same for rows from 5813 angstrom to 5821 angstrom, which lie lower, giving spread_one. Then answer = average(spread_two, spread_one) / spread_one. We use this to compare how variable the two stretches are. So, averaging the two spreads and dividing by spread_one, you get 0.75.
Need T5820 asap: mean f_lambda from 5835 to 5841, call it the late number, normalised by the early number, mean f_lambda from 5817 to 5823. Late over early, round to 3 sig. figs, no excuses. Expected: 1.09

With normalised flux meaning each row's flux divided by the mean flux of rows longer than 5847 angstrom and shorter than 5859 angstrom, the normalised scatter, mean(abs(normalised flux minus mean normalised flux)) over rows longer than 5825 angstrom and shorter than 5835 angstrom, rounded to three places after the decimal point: 0.032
